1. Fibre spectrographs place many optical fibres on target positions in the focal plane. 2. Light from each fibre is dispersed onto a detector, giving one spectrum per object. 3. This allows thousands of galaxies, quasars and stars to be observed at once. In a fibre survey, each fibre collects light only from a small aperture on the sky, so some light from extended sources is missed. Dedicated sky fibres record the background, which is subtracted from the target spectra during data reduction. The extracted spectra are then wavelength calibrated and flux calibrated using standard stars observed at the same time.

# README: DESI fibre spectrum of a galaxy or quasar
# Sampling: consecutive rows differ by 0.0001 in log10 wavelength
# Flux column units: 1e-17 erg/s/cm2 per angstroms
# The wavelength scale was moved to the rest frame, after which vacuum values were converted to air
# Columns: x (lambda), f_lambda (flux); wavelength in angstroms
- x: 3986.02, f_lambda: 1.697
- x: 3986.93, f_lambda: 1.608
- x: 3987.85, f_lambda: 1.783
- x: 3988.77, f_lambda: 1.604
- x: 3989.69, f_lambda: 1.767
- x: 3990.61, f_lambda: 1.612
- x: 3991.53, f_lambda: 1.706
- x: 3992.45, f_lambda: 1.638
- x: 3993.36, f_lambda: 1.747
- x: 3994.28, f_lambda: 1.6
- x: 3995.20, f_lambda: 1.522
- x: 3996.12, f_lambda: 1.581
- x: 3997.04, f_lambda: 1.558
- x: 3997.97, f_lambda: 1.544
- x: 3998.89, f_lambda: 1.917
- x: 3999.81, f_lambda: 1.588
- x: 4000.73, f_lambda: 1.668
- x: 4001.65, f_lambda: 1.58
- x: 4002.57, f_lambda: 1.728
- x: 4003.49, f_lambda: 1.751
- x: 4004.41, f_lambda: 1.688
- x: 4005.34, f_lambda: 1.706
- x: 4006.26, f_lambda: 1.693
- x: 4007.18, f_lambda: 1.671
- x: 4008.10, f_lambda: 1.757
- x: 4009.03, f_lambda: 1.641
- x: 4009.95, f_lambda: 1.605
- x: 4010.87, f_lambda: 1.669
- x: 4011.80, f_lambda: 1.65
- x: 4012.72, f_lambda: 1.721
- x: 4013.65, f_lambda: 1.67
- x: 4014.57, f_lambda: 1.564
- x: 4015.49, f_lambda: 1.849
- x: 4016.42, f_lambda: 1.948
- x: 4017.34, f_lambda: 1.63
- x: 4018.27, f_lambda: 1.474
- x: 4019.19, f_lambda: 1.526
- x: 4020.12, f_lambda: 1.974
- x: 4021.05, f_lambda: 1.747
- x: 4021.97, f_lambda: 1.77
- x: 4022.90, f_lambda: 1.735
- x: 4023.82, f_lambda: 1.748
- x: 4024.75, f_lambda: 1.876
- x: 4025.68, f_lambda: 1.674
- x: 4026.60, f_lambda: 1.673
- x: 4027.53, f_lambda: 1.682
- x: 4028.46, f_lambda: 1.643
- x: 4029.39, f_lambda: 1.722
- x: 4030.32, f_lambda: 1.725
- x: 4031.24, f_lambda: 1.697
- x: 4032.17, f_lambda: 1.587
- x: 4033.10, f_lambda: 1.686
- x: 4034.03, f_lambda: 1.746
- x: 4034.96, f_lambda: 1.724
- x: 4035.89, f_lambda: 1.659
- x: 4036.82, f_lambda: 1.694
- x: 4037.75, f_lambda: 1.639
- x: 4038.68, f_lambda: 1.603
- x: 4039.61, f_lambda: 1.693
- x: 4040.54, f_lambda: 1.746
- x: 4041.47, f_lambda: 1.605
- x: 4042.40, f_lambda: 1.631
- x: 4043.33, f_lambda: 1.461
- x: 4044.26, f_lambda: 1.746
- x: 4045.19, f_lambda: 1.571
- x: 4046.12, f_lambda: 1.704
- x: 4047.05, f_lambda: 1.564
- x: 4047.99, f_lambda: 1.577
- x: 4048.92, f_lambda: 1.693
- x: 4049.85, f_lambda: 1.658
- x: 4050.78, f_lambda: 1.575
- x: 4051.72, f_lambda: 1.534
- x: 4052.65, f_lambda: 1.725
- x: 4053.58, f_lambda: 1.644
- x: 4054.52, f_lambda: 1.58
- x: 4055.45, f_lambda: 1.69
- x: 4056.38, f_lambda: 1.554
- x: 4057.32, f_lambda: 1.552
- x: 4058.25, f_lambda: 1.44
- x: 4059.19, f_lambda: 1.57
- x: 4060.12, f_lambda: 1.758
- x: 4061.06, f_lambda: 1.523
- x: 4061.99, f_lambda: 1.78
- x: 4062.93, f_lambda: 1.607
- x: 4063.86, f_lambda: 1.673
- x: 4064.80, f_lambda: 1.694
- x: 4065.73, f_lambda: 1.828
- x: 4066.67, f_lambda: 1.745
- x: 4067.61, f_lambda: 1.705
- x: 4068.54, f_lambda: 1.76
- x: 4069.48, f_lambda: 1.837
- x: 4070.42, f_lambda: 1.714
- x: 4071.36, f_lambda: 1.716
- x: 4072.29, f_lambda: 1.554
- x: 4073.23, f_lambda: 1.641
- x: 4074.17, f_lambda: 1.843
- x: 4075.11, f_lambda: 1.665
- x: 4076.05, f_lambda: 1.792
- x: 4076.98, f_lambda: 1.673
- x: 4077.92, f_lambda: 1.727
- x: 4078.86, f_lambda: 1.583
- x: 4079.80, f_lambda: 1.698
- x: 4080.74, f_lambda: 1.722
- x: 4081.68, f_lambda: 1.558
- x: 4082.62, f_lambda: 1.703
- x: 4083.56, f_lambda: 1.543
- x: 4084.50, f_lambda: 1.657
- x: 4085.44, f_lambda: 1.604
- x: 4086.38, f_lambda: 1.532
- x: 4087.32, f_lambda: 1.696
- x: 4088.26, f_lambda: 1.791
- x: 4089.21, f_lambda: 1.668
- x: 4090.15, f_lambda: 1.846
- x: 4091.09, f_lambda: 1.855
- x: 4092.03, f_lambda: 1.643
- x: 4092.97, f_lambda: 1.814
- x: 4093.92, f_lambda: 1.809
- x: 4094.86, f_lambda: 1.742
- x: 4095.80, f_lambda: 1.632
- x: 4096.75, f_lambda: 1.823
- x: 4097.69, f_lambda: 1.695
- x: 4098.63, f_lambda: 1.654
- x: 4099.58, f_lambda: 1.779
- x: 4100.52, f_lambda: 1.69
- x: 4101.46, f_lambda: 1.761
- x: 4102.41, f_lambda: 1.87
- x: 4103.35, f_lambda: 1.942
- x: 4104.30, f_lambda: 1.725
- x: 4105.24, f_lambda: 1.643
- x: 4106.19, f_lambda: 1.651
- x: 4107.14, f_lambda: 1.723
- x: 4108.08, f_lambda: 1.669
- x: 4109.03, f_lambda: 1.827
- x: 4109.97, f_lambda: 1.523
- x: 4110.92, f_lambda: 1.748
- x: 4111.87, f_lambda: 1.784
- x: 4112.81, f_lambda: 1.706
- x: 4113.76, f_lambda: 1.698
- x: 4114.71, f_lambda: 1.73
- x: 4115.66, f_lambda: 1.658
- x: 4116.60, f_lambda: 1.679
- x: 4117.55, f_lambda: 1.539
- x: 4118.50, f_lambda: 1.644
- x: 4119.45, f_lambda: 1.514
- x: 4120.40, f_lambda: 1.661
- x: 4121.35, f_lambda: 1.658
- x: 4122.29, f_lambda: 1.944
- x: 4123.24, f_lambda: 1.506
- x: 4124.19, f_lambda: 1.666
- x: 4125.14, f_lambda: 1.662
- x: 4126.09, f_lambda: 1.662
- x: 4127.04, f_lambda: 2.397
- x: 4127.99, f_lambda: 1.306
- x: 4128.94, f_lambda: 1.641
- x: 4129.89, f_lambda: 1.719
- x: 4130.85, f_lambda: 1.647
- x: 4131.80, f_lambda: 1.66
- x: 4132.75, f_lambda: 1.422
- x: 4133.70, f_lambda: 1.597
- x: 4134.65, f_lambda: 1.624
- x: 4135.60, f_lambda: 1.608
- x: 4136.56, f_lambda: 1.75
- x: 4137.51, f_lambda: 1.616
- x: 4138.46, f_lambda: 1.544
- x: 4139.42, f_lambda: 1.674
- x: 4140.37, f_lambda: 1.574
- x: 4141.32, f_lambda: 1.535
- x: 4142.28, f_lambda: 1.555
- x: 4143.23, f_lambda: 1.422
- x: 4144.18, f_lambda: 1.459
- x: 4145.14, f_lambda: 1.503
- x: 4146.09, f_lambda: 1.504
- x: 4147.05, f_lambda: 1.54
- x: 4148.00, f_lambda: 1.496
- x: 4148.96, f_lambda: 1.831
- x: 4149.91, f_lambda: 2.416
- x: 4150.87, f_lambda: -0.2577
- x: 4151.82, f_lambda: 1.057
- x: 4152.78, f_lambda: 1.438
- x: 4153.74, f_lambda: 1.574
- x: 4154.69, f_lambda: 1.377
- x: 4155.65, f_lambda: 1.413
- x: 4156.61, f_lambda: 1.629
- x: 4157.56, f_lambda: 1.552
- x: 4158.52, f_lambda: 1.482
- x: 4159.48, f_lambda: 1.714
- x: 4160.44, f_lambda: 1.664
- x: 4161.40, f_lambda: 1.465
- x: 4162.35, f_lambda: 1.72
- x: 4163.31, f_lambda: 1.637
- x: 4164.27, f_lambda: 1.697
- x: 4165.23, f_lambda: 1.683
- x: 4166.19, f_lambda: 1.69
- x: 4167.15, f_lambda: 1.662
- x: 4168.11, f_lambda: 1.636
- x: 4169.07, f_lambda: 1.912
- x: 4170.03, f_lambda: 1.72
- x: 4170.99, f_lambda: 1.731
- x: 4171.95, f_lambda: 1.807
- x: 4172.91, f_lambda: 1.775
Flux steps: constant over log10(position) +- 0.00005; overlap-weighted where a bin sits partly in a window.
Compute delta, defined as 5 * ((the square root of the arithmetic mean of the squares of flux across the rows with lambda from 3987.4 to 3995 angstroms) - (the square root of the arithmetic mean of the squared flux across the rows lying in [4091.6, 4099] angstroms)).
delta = -0.22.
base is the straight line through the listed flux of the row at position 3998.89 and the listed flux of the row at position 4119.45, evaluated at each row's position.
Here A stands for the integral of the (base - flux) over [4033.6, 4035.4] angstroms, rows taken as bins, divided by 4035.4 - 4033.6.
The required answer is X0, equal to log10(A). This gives -1.20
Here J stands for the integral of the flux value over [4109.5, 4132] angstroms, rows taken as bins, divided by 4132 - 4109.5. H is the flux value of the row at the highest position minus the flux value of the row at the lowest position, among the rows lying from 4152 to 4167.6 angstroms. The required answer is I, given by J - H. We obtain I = 1.46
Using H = 0.22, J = 1.68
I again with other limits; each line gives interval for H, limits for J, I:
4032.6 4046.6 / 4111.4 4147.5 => 1.61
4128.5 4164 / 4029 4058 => 1.65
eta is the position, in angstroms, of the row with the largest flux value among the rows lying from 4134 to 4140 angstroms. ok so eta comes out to 4136.56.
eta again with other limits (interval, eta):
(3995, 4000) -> 3998.89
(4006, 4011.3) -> 4008.10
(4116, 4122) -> 4116.60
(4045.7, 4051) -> 4046.12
